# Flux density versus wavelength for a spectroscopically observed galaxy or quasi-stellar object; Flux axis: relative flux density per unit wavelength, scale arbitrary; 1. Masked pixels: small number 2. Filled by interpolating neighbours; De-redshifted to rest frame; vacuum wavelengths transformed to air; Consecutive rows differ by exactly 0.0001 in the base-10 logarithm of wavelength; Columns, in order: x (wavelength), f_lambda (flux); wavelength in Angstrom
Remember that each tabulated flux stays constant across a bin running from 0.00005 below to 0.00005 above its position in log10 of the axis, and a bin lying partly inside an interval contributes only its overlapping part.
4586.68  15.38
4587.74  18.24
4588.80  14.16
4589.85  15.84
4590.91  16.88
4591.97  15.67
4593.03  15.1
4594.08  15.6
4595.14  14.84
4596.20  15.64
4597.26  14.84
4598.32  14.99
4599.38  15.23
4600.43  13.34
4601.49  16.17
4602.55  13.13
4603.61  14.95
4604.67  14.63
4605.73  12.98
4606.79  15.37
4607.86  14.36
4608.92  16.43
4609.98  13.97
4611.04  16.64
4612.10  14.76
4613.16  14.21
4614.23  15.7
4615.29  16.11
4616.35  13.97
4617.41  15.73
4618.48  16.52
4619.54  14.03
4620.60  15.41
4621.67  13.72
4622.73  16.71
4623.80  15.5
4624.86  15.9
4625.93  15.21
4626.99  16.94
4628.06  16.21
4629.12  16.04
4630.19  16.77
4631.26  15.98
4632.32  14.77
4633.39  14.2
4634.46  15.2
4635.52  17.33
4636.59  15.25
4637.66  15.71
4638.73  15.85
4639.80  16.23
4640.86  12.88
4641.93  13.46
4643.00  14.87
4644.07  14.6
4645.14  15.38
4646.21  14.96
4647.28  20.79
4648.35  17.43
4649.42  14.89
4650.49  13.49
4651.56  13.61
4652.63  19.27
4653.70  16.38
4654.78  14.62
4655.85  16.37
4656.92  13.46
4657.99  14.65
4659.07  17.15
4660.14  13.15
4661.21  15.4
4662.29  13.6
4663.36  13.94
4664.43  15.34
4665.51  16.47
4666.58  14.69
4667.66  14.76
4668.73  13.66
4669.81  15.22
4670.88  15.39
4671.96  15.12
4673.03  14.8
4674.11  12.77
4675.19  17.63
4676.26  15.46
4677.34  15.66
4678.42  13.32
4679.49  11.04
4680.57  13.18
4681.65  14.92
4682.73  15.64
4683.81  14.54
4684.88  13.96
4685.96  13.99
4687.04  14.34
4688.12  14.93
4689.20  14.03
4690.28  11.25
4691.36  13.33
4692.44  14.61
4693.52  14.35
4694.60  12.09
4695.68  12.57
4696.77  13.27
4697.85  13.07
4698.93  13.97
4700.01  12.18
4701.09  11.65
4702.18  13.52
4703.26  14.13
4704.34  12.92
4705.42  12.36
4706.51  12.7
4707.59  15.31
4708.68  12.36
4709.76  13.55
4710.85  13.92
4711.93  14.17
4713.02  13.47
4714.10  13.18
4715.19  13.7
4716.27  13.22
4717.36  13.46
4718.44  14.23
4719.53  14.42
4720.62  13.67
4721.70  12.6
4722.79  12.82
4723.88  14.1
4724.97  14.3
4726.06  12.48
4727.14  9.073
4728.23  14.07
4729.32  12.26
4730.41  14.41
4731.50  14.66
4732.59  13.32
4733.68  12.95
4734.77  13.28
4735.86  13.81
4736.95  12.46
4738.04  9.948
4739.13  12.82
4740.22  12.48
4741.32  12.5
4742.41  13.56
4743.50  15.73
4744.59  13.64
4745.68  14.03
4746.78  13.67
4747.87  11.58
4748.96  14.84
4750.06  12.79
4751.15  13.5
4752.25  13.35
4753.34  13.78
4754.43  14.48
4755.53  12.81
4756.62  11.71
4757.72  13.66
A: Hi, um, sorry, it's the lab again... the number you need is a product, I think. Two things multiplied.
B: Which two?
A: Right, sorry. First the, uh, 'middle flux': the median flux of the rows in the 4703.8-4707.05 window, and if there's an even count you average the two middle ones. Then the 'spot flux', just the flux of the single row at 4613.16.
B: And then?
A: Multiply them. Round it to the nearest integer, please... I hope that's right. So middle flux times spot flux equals 180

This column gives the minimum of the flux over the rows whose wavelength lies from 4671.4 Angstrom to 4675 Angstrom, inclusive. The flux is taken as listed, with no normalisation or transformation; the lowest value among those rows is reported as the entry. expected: 12.77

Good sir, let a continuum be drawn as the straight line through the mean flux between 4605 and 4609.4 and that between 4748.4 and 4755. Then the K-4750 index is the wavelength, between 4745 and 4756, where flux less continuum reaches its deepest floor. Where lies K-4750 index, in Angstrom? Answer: 4747.87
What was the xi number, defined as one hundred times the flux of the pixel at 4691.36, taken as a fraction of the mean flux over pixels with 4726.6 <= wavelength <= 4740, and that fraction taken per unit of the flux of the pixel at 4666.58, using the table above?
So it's 7.1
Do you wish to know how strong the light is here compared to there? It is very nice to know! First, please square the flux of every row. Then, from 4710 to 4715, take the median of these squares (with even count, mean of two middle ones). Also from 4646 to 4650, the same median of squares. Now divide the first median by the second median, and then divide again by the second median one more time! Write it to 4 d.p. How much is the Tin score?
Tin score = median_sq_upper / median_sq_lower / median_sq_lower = 0.0027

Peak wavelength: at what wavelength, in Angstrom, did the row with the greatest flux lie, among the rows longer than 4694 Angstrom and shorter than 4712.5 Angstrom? 4707.59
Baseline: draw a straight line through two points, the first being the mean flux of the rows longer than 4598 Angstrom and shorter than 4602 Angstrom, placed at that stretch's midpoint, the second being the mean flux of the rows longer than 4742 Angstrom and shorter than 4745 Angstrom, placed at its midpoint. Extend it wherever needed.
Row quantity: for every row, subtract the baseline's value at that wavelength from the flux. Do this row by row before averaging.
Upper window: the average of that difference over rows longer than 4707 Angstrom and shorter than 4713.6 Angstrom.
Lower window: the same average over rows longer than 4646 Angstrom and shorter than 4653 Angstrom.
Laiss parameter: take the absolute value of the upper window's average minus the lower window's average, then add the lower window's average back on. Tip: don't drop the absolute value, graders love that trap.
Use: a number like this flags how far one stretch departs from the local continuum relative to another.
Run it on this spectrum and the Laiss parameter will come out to 3.9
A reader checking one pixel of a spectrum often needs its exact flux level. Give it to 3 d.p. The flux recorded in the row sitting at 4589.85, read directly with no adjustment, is 15.840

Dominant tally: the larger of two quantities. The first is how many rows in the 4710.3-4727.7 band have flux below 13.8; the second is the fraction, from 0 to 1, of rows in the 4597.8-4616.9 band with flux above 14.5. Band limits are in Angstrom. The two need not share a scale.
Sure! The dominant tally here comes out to 10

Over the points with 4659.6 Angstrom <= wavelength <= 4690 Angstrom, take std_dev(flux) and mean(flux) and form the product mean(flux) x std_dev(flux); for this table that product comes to 18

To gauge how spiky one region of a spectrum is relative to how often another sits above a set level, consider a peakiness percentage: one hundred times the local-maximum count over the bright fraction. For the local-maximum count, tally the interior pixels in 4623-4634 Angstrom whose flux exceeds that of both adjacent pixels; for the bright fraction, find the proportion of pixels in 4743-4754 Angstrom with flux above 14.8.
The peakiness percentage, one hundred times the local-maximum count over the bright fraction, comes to 1500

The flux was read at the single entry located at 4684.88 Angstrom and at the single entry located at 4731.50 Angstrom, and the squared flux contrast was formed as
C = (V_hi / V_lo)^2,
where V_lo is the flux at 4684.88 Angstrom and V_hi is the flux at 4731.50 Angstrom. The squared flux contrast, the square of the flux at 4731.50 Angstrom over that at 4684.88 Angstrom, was 1.1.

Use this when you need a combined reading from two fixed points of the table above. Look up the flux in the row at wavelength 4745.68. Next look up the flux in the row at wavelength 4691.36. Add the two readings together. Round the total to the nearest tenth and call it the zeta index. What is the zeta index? 27.4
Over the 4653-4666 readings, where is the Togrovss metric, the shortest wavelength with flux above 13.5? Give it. 4653.70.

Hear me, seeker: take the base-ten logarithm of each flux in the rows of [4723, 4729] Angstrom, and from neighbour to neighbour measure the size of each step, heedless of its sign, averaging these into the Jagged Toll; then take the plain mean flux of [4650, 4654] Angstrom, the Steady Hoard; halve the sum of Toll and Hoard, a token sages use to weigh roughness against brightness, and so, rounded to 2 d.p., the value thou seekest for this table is 7.89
